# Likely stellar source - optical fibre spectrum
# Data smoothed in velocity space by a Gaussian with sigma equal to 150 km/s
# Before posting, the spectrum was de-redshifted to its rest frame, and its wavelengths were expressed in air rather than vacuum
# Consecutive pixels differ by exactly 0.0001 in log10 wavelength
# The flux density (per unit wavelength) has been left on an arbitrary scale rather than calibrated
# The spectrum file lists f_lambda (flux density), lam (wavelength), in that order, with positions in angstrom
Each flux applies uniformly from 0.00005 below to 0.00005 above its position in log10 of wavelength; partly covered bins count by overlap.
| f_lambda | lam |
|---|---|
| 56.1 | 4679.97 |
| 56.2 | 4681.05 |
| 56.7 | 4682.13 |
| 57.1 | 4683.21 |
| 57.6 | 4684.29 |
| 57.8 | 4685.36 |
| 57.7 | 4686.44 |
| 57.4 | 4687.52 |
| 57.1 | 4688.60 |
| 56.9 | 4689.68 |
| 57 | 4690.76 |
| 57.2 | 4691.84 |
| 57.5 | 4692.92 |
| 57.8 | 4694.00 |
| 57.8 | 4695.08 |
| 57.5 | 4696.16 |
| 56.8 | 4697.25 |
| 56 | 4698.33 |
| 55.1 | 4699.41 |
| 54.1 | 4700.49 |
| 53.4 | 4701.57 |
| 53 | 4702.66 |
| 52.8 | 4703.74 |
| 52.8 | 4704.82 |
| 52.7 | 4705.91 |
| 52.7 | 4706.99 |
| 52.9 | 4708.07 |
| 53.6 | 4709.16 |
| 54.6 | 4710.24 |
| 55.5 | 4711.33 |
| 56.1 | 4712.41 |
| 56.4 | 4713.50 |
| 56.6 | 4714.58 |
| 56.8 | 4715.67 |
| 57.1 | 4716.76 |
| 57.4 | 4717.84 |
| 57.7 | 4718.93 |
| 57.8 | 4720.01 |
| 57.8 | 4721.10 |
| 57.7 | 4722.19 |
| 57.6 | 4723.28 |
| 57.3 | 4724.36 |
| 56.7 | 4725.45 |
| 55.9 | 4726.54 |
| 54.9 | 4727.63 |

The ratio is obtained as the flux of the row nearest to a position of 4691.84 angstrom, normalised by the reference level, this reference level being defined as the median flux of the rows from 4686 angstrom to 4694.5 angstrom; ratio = 1.00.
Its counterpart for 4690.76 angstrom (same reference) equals 0.99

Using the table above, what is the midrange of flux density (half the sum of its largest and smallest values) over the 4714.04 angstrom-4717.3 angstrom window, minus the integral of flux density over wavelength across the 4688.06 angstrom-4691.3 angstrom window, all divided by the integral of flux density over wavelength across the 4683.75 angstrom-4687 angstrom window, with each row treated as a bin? -0.68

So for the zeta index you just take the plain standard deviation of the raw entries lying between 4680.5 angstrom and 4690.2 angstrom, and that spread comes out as 0.5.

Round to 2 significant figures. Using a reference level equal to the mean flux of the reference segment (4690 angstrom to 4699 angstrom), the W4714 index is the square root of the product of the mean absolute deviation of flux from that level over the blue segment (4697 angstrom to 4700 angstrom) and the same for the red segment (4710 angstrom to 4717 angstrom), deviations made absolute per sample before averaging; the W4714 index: 1.1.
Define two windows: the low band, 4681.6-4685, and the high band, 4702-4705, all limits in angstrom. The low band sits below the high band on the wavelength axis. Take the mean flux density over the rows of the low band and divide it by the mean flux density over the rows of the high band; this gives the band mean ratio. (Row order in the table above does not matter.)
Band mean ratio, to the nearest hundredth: 1.08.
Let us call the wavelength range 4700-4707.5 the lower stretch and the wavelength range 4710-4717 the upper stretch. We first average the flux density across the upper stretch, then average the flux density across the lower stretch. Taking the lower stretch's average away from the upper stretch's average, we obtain 3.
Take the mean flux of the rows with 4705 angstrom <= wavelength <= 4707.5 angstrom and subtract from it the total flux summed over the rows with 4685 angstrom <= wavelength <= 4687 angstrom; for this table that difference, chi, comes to -62.8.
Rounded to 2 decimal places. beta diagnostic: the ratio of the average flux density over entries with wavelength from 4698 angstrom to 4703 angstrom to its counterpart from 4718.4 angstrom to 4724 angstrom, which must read 0.94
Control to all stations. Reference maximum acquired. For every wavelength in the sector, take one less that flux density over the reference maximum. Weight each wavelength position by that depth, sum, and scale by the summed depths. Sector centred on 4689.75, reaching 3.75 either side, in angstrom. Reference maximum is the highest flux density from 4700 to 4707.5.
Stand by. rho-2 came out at 4689.6 angstrom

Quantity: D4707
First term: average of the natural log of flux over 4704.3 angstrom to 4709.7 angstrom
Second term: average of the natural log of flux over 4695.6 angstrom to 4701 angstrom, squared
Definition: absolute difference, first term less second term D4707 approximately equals 12.2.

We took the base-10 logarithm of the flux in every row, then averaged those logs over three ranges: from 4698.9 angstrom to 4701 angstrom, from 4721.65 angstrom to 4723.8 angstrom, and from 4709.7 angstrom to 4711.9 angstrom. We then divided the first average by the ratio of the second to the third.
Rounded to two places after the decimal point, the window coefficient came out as 1.72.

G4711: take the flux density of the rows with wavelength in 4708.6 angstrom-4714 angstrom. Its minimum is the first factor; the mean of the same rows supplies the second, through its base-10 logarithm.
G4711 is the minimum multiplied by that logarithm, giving 93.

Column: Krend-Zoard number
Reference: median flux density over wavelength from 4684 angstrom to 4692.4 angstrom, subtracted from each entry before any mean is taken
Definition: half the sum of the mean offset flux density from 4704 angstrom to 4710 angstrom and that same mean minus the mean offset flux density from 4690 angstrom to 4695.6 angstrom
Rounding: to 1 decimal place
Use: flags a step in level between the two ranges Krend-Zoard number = -4.4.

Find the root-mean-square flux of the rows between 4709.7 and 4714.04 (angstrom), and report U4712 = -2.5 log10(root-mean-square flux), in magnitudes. -4.36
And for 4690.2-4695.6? -4.40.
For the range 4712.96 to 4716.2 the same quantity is -4.38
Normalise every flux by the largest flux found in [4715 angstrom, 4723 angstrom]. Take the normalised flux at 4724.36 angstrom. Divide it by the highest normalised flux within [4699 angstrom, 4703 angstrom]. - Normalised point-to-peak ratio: 1.04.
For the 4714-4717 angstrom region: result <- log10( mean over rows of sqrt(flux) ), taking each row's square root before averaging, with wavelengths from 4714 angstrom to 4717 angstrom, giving 0.877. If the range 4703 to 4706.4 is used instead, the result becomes 0.861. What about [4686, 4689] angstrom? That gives 0.879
